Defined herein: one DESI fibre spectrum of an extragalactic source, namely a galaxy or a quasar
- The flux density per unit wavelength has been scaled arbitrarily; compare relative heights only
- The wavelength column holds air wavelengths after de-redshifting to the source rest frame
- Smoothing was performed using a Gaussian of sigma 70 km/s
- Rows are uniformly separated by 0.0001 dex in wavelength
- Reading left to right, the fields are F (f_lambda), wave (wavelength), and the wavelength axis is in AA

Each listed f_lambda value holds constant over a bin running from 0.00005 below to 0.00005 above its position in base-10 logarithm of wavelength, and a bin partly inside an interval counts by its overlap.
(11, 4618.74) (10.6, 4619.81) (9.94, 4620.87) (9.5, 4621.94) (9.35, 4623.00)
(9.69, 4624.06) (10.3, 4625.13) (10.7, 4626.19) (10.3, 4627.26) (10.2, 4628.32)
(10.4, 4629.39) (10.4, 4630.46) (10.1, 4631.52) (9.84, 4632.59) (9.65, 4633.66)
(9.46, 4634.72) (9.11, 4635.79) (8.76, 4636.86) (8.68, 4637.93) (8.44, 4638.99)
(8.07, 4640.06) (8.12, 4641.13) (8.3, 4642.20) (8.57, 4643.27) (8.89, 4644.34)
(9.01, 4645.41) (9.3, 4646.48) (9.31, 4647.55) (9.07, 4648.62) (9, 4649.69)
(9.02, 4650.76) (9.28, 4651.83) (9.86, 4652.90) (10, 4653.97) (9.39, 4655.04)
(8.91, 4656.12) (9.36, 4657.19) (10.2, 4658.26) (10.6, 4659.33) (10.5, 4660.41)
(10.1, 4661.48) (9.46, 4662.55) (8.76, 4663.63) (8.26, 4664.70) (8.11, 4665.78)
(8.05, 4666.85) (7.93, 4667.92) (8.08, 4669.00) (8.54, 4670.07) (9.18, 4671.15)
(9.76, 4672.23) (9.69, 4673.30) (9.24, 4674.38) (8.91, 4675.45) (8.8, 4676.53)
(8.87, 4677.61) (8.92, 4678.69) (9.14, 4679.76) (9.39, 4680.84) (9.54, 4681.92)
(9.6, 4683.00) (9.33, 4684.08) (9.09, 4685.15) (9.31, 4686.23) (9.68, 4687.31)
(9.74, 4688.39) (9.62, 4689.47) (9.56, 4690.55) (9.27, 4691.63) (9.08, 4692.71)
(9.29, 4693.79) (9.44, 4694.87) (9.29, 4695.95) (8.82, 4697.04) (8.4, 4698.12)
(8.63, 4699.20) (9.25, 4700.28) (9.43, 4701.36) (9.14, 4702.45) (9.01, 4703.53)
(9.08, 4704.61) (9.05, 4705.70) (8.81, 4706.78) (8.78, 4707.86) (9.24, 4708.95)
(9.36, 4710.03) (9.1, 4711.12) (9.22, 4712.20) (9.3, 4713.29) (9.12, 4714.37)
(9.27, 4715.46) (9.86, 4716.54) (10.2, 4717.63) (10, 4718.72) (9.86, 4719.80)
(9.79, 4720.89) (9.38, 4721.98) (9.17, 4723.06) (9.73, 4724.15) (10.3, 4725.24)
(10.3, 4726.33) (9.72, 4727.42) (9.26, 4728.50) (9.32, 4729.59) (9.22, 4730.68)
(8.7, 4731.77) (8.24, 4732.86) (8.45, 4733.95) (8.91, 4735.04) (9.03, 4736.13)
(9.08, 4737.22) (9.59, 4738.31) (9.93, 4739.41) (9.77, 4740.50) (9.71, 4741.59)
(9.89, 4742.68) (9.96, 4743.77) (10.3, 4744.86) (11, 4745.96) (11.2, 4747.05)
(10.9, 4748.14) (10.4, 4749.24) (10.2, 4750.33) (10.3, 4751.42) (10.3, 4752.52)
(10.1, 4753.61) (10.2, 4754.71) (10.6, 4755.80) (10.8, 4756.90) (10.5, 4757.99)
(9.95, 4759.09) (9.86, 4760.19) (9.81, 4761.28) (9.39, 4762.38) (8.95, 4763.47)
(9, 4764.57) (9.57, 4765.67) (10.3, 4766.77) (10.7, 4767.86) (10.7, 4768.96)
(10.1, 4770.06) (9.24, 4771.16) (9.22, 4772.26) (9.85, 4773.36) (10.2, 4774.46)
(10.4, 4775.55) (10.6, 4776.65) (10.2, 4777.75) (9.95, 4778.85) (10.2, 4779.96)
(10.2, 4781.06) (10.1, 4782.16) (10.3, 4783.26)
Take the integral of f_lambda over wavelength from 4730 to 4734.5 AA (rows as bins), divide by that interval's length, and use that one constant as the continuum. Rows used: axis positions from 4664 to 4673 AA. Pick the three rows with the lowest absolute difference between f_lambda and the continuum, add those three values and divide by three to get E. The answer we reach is 0.3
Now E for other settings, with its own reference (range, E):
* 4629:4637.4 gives 0.4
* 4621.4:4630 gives 0.8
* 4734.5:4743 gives 0.3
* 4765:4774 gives 0.7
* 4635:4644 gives 0.1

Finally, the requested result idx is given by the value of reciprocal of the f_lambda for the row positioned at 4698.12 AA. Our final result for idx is 0.119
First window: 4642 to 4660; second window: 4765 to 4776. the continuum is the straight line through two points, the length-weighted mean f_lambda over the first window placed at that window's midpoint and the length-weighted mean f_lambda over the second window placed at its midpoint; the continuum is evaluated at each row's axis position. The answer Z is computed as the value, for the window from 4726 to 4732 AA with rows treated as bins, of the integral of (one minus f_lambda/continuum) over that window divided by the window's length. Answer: 0.04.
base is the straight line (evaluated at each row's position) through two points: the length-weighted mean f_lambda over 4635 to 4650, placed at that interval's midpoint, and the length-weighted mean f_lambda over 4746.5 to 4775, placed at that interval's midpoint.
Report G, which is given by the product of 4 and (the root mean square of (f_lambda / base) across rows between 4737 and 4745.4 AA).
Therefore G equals 3.97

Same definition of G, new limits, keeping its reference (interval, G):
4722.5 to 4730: 4.00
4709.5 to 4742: 3.90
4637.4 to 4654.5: 4.06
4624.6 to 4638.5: 4.57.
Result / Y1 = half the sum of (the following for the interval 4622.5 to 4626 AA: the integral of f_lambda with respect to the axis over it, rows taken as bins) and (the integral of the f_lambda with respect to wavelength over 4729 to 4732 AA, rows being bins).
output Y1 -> 31.0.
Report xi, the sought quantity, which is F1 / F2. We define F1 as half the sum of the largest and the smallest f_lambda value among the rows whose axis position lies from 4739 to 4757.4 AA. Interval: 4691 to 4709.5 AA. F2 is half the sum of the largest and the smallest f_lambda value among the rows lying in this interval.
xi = 1.17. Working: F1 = 10.5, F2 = 8.9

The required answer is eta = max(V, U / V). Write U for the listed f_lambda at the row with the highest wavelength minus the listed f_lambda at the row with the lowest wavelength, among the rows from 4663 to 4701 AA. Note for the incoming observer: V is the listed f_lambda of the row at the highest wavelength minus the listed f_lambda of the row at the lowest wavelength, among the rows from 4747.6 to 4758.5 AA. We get -0.4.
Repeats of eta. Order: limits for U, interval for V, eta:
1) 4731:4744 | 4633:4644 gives -1.1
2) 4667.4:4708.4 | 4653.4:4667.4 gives -0.4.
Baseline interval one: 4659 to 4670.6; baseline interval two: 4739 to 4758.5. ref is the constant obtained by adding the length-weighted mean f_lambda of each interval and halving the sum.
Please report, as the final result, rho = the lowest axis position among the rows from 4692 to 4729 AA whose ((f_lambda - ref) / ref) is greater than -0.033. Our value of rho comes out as 4694.87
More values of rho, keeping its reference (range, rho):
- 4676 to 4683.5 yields 4680.84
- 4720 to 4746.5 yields 4720.89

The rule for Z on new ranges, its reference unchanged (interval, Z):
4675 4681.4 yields 0.05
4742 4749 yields -0.07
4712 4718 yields 0.02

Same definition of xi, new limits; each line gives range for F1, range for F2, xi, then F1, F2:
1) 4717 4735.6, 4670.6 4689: 1.00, 9.3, 9.3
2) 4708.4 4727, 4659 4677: 1.05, 9.7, 9.3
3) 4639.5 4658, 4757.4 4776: 0.92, 9.0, 9.8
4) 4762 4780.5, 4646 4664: 1.01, 9.8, 9.7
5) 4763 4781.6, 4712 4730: 1.01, 9.8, 9.7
